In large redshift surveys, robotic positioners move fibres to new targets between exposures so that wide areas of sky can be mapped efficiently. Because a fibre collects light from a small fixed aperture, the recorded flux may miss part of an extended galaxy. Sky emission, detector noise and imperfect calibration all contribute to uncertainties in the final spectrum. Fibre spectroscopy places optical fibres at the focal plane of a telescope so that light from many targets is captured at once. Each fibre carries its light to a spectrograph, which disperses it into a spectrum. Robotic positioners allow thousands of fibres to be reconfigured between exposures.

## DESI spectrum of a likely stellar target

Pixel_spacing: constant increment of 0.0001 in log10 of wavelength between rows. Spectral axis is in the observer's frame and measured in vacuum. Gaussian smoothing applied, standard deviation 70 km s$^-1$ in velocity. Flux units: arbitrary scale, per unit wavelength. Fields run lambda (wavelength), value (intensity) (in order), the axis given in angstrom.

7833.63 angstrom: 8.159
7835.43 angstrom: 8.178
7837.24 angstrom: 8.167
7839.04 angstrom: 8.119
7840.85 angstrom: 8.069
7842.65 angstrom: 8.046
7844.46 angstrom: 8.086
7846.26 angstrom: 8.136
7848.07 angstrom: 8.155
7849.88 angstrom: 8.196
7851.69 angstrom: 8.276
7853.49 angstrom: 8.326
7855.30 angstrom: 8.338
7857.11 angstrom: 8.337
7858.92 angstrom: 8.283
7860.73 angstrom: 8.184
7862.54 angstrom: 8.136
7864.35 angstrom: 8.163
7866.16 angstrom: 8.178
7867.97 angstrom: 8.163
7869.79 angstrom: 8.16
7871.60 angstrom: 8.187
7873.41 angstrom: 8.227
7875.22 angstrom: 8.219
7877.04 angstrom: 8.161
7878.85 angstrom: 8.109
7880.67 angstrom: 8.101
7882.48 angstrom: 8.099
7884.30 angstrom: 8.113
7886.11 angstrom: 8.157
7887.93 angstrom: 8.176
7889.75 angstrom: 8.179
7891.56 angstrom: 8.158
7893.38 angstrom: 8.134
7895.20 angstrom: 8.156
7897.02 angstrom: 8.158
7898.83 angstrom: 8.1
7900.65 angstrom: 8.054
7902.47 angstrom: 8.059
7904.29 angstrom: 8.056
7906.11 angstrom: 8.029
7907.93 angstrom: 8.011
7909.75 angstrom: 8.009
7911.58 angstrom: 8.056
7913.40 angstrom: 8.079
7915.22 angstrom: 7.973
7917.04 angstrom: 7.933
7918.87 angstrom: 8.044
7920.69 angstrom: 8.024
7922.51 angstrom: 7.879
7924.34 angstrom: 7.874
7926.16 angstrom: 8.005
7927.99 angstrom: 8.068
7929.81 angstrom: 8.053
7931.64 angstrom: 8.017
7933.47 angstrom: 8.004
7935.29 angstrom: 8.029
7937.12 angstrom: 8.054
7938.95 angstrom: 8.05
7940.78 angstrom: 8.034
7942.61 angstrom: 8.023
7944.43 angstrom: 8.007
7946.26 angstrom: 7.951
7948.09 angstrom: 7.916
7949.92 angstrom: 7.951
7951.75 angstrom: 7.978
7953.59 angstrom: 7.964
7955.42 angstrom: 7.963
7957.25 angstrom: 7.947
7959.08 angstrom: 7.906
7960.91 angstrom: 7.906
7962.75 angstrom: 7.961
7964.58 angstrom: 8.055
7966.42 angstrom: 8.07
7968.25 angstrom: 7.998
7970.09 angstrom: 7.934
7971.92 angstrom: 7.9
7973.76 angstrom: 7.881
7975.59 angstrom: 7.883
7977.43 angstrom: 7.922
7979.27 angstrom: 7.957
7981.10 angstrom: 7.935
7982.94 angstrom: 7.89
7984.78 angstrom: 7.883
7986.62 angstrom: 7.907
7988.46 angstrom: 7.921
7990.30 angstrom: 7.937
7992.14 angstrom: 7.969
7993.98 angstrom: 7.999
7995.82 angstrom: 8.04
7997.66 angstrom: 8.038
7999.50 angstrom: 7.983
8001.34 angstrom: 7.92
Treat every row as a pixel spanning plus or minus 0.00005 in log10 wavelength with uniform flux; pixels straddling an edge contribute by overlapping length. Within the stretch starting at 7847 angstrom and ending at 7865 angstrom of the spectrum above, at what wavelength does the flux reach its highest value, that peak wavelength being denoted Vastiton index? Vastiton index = 7855.30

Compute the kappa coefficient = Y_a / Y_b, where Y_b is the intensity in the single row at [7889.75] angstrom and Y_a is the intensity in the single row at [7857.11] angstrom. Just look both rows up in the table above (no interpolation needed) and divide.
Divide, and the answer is 1.02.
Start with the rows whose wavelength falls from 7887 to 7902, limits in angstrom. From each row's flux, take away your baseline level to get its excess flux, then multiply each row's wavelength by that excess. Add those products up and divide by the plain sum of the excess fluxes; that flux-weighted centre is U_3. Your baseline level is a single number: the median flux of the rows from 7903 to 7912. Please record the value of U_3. 7893.0 angstrom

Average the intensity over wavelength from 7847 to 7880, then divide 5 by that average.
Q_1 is 0.609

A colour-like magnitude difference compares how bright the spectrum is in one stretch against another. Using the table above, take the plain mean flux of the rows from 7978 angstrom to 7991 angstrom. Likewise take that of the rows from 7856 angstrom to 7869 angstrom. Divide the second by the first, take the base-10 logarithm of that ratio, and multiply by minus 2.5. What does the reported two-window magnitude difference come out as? -0.039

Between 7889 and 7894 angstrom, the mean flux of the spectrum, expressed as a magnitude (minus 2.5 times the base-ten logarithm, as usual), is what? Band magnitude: -2.28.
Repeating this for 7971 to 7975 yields -2.24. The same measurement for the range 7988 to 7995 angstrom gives -2.25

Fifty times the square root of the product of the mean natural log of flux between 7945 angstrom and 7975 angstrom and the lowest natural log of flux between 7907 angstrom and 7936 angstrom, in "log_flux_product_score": 103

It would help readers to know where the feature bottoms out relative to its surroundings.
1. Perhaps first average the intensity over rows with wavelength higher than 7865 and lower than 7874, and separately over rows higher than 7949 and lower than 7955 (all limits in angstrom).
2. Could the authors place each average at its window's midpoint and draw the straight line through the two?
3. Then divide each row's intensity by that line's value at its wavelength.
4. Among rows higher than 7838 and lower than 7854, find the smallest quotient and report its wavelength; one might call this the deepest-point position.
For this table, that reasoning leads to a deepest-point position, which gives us 7842.65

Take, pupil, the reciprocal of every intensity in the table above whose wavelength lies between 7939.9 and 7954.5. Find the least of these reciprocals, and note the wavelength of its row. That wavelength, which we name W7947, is 7940.78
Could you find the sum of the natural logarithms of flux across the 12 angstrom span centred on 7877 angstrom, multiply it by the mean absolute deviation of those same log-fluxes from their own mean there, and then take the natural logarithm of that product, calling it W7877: -2.47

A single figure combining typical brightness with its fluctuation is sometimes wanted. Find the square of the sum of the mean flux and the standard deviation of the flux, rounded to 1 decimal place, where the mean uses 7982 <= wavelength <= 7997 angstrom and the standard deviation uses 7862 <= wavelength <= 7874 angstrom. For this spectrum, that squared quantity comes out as 63.5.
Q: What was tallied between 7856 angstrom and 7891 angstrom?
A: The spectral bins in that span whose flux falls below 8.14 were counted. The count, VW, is 5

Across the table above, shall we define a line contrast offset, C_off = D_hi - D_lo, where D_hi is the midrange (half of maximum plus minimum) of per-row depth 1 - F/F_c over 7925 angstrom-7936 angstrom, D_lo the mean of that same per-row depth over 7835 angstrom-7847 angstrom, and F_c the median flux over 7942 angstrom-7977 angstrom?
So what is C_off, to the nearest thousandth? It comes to 0.010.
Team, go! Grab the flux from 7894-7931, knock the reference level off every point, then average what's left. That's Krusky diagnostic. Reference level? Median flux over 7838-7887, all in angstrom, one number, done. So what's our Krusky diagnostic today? -0.13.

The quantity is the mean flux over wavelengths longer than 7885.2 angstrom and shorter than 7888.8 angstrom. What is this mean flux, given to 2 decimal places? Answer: 8.17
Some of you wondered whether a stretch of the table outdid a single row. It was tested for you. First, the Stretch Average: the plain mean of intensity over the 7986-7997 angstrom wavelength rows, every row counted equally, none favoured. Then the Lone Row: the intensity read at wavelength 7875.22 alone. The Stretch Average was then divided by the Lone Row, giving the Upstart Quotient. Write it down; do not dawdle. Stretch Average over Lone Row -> 0.969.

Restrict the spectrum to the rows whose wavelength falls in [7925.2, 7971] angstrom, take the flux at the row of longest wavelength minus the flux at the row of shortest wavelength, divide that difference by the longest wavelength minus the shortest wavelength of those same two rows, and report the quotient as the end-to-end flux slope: -0.0016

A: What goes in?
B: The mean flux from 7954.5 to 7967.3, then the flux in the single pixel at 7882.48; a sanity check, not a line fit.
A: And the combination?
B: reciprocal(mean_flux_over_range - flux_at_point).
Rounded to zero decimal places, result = -8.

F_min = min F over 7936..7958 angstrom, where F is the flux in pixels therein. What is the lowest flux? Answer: 7.916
